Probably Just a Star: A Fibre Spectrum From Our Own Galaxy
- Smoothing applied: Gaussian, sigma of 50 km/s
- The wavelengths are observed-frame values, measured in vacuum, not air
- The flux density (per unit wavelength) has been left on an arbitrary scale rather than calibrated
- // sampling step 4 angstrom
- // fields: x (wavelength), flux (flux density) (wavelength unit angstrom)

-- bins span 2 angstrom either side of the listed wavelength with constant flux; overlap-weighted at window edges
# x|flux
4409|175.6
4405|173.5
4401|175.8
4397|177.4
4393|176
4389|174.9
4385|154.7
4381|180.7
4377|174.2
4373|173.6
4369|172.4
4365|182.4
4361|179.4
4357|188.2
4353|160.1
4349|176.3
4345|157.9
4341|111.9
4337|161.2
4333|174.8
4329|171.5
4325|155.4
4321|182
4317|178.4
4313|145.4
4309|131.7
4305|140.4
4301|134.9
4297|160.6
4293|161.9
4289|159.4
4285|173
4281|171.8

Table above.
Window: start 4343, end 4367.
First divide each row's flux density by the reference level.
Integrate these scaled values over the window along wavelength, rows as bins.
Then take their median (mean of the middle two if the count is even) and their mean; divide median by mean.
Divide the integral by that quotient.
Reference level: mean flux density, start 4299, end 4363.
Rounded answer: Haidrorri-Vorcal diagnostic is 25.7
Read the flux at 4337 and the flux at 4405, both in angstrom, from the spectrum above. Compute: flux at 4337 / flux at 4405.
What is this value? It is 0.93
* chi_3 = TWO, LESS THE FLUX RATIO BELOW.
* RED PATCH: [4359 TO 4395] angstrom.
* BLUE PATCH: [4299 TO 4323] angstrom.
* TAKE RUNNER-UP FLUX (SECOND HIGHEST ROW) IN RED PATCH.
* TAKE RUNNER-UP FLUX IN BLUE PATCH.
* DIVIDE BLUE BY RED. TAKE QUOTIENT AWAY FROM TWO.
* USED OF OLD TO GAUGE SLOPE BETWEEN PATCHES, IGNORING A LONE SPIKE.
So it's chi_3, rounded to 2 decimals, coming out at 1.01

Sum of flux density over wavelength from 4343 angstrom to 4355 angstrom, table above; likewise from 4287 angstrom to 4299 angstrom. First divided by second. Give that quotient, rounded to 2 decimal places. 1.03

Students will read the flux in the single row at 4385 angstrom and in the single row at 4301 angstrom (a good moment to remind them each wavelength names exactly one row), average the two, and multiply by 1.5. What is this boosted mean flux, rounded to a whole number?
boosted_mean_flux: 217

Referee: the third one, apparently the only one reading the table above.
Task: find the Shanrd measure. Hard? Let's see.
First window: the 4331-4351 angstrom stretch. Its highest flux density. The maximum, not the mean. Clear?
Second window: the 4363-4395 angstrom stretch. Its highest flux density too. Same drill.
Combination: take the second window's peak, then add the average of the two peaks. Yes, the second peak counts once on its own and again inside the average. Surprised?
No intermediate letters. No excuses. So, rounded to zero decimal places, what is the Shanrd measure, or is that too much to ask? 362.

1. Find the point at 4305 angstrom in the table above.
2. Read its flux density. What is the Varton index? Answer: 140.4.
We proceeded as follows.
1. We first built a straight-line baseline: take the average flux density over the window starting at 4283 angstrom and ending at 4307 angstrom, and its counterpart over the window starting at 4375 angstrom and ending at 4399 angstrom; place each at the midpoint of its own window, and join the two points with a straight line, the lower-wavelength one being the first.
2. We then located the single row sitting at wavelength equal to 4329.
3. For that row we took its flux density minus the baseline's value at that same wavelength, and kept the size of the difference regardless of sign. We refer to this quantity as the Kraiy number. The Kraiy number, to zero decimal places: 10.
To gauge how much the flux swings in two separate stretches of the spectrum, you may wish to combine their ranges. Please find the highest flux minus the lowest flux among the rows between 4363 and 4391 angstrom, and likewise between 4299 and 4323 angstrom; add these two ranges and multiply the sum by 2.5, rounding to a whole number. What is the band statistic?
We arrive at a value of 195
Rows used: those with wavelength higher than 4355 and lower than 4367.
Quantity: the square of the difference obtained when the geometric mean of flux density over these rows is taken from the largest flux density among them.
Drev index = 24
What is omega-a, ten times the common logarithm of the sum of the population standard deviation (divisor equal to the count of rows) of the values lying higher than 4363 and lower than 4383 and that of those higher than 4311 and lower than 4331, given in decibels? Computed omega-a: 12.6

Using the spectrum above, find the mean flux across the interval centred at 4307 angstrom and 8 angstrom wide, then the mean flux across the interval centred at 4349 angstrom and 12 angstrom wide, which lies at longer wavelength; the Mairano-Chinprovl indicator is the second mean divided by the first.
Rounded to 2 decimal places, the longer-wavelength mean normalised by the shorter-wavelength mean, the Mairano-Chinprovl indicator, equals 1.21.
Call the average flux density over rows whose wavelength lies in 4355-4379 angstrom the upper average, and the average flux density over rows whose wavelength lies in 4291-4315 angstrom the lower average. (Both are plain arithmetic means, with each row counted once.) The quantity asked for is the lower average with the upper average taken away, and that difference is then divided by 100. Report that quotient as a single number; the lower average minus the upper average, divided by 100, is -0.33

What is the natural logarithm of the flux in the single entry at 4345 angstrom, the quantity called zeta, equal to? 5.06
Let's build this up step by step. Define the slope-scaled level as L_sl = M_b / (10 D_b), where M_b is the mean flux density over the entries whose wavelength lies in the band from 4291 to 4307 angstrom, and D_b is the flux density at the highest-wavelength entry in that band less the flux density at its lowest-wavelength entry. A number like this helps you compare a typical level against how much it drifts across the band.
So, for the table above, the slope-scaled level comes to -0.7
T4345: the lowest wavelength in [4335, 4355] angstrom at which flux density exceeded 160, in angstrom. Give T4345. 4337 angstrom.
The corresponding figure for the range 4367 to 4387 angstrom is 4369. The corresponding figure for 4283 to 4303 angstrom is 4285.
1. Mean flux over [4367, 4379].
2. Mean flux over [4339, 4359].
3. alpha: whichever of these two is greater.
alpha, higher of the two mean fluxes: 173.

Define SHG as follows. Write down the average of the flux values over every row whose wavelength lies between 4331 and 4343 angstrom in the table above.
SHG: 149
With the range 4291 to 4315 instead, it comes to 146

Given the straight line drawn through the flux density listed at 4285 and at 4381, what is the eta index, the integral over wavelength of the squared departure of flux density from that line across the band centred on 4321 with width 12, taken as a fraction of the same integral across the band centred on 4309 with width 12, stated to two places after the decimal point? 0.12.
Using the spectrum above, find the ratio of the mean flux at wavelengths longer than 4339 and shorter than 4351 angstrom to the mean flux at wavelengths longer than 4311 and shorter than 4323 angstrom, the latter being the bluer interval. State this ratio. 0.88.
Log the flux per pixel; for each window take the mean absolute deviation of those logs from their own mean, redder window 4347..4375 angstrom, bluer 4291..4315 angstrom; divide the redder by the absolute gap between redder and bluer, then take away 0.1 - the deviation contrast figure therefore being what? 1.0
